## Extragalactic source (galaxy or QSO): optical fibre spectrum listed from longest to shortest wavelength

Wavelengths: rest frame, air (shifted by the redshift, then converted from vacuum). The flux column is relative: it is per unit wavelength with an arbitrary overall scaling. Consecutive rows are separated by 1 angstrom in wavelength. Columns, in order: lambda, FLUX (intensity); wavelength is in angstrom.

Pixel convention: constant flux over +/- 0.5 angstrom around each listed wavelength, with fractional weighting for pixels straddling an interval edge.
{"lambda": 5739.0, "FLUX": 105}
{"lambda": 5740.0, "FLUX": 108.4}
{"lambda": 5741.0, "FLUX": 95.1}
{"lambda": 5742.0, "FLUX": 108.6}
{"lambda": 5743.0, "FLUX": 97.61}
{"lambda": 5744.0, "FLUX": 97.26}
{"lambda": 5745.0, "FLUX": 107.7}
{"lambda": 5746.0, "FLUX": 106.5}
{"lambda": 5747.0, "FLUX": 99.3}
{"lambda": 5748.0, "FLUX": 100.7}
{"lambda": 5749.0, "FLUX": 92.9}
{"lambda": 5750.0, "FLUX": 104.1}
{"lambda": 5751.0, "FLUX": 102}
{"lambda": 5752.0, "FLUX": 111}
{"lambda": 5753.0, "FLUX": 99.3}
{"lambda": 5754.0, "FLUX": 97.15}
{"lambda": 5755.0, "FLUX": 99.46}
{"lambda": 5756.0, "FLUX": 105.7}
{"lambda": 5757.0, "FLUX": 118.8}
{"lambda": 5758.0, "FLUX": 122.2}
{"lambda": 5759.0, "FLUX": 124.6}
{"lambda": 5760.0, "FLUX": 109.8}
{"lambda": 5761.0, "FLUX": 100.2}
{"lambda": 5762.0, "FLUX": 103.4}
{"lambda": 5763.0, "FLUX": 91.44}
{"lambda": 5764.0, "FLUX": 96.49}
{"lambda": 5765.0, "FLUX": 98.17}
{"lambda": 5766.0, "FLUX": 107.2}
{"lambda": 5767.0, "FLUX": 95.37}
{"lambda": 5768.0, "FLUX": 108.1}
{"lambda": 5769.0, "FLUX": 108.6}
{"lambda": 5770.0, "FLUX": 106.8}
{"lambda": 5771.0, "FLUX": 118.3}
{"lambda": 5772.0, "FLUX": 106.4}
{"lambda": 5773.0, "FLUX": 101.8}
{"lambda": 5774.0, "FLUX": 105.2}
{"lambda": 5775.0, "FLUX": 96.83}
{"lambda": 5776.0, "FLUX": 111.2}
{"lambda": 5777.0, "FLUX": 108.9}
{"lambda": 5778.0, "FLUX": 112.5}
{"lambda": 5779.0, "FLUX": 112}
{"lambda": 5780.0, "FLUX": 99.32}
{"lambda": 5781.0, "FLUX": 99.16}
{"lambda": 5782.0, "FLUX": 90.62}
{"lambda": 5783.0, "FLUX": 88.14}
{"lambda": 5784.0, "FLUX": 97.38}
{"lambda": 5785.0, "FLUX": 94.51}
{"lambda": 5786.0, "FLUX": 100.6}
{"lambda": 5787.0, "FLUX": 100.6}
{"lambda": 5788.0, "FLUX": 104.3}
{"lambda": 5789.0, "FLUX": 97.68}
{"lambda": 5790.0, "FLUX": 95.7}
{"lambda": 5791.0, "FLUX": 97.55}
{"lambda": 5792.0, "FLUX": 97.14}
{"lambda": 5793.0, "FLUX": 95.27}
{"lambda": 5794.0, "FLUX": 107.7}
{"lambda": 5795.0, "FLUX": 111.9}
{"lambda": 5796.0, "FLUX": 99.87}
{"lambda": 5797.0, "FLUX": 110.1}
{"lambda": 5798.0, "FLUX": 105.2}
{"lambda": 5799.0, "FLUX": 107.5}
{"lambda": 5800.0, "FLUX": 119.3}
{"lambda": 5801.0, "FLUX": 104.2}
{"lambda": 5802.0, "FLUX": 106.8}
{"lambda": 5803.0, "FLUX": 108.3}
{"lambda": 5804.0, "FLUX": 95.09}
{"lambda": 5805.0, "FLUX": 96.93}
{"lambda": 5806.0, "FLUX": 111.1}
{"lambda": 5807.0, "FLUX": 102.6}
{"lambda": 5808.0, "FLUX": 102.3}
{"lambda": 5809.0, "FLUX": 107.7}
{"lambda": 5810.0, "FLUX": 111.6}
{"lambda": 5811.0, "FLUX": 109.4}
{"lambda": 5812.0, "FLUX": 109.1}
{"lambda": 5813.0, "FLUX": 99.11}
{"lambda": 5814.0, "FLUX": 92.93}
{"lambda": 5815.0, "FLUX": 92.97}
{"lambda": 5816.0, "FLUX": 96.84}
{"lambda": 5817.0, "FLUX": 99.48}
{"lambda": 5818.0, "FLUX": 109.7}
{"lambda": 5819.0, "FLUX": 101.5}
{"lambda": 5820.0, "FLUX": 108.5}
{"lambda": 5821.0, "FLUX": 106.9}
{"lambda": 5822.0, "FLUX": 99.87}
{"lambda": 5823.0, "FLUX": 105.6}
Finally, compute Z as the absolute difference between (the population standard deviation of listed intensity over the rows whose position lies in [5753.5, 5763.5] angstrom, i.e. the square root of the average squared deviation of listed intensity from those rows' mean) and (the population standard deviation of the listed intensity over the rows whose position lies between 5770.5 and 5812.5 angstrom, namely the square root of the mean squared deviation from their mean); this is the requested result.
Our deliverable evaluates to 4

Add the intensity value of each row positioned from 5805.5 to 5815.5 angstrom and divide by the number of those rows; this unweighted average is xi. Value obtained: 104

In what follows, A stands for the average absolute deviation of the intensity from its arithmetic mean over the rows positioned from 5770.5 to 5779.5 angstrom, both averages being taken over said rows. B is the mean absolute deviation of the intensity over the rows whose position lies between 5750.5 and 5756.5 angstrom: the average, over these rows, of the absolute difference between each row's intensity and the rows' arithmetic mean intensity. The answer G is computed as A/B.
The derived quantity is 1.3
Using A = 4.9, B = 3.9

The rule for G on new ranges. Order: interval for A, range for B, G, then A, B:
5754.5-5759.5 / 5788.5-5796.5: 2.0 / 9.3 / 4.7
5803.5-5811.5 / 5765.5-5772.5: 1.4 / 5.4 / 3.8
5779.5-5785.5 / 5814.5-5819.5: 0.9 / 3.8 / 4.4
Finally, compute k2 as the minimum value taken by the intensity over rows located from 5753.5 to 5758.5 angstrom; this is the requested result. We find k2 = 97.15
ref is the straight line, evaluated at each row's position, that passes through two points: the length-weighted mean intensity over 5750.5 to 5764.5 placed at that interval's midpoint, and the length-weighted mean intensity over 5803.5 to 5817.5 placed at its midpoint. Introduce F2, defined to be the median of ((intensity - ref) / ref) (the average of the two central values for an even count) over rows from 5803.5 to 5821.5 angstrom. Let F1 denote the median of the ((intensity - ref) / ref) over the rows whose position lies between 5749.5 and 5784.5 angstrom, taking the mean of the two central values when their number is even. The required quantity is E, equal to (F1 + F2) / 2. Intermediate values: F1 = -0.02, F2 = 0.00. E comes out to -0.008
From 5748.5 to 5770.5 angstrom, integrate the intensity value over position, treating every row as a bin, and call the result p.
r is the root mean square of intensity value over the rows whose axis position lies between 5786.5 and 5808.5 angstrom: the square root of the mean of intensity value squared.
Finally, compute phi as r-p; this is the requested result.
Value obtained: -2199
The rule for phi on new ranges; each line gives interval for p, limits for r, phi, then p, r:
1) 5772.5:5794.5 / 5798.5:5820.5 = -2110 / 2214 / 104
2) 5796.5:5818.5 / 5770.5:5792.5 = -2196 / 2298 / 102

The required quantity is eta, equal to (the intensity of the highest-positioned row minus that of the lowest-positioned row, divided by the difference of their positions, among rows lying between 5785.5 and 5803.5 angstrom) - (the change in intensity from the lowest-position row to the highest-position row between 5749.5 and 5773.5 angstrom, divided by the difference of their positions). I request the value 0.6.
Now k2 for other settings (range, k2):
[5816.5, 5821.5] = 99.48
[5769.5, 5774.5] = 101.8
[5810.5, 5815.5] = 92.93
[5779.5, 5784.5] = 88.14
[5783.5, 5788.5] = 94.51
